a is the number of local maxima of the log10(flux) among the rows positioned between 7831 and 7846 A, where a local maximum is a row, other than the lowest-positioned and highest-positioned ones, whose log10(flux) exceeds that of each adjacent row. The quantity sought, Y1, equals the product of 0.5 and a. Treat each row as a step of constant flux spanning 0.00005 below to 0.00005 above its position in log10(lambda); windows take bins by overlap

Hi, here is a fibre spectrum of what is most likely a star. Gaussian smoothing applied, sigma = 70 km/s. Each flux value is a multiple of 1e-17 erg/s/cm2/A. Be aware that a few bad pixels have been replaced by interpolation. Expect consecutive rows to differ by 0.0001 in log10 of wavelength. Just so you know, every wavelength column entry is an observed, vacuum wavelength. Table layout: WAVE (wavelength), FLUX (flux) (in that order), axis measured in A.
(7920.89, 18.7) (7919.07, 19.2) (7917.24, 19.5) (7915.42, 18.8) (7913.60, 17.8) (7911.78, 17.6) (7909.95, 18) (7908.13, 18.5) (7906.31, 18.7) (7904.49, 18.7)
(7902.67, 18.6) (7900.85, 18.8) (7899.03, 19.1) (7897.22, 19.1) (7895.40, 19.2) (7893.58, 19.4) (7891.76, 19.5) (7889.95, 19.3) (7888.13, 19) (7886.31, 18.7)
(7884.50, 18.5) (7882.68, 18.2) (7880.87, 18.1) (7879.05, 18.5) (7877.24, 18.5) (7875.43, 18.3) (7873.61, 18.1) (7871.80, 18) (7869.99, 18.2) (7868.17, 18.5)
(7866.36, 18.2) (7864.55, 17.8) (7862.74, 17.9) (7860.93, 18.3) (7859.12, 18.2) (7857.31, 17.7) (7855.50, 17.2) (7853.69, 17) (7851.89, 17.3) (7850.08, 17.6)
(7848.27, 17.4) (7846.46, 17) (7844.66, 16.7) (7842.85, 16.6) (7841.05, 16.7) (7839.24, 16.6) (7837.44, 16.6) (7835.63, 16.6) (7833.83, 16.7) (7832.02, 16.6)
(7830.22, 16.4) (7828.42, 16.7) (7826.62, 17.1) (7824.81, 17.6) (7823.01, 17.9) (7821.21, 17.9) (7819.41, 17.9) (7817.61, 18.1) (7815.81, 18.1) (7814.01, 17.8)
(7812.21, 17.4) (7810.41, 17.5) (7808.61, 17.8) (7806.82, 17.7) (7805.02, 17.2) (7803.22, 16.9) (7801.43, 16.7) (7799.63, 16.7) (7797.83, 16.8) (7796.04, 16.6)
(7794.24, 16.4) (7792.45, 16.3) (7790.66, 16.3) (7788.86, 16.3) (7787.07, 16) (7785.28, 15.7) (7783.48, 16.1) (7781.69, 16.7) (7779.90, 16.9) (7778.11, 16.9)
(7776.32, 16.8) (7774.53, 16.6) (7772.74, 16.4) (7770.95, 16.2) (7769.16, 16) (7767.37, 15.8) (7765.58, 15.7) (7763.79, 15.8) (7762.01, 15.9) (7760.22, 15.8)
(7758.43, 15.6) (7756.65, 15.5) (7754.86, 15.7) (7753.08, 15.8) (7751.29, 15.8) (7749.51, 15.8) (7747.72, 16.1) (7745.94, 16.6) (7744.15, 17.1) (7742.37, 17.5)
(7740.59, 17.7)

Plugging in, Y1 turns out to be 1.00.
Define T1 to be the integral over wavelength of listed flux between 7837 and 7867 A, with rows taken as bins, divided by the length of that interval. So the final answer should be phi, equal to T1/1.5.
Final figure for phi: 11.6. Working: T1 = 17.3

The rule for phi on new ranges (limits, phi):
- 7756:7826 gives 11.2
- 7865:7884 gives 12.2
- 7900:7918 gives 12.3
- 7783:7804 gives 10.9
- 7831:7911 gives 12.0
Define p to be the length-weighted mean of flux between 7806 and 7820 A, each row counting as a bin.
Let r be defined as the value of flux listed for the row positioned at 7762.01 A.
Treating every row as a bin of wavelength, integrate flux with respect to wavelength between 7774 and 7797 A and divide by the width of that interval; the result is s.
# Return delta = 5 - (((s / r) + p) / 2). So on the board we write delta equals -4.4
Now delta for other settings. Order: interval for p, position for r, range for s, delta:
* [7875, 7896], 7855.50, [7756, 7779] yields -4.9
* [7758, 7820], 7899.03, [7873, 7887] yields -3.8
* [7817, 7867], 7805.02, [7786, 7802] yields -4.1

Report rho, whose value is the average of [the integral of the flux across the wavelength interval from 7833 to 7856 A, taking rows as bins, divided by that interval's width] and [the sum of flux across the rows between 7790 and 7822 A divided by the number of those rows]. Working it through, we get 17.1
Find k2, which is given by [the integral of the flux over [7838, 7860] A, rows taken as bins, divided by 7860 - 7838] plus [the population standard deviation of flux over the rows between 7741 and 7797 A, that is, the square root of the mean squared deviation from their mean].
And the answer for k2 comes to 17.7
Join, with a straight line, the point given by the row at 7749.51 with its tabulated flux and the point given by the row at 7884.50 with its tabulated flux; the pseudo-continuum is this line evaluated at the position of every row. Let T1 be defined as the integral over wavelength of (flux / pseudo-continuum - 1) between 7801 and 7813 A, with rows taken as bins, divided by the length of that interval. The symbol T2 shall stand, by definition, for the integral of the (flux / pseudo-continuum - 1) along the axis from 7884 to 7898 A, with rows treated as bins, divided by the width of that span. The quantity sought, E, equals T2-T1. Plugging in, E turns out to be 0.003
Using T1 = 0.02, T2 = 0.025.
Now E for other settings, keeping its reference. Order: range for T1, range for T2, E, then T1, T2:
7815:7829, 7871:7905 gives -0.017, 0.03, 0.008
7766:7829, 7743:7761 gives 0.002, 0.01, 0.010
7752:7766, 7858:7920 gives 0.014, -0.02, -0.002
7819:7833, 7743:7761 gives 0.015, -0.01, 0.010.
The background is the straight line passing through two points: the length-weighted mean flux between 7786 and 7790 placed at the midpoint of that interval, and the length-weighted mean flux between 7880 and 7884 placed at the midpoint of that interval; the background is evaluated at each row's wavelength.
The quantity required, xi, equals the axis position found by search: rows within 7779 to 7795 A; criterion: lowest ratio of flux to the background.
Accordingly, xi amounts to 7785.28 A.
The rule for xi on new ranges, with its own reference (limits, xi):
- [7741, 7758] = 7756.65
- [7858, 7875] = 7864.55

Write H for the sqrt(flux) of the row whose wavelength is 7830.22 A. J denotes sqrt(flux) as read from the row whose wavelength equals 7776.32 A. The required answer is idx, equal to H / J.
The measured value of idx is 0.99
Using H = 4.05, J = 4.10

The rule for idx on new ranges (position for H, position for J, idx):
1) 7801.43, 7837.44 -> 1.00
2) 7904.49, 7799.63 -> 1.06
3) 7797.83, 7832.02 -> 1.01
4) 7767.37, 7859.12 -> 0.93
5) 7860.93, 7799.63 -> 1.05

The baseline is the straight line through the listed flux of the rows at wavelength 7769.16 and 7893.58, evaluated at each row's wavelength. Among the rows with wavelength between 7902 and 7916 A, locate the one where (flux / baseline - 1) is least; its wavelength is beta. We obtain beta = 7911.78 A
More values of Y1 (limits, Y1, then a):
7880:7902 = 0.50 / 1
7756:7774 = 0.50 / 1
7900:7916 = 0.00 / 0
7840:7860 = 0.50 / 1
